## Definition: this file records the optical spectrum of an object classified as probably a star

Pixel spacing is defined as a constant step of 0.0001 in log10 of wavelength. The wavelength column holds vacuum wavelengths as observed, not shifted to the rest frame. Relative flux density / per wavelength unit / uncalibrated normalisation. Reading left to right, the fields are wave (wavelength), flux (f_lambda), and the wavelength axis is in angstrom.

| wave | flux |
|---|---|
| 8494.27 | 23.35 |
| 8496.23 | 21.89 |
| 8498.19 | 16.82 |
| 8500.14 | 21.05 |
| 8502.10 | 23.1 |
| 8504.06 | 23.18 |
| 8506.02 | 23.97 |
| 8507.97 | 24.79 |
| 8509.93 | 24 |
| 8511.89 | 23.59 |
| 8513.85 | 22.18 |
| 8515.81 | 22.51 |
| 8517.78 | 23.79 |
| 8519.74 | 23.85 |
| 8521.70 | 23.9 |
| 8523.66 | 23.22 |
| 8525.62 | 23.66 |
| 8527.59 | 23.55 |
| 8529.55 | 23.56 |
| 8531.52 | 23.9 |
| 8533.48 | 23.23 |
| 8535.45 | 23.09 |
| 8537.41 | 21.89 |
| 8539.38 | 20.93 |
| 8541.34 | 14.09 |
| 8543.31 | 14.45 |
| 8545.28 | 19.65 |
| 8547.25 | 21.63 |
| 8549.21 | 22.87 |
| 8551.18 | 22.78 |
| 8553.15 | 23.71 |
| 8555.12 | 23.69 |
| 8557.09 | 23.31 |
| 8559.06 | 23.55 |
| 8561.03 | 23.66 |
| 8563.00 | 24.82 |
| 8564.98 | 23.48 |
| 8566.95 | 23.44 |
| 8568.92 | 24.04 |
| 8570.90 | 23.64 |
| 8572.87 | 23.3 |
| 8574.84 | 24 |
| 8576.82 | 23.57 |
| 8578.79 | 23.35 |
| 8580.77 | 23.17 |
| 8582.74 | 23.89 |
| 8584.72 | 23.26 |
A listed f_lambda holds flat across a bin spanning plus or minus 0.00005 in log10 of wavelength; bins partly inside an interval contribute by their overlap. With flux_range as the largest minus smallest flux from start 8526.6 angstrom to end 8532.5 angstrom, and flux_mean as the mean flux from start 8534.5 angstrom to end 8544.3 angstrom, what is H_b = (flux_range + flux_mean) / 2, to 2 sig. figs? 9.6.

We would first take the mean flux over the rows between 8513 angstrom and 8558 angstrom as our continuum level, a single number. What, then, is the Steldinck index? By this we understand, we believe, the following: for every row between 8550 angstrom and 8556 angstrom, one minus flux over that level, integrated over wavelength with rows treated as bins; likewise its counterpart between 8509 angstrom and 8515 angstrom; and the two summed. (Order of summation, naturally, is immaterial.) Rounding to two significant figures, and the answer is -0.63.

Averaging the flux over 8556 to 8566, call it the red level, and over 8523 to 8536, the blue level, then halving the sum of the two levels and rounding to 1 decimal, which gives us 23.6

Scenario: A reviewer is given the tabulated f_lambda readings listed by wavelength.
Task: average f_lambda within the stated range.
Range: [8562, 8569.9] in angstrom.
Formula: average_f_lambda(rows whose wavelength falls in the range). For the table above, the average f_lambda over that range 23.9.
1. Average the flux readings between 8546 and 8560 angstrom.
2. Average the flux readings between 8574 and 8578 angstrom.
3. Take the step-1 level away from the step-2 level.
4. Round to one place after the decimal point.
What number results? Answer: 0.7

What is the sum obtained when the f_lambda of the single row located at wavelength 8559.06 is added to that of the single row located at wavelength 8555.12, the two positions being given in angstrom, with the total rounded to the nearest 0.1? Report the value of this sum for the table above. 47.2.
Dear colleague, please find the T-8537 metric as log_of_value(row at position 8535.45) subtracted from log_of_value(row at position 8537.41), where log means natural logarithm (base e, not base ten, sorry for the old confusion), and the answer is -0.053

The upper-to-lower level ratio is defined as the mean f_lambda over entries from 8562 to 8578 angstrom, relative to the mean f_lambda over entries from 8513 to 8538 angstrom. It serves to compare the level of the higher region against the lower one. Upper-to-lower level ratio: 1.02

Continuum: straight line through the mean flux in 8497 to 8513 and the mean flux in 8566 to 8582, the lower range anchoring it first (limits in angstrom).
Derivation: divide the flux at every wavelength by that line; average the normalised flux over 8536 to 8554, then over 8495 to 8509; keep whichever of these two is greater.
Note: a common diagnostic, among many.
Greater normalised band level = 0.98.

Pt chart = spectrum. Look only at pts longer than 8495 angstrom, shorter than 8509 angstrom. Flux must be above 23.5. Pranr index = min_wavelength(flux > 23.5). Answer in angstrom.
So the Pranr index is 8506.02 angstrom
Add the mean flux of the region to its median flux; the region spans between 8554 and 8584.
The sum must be 47.23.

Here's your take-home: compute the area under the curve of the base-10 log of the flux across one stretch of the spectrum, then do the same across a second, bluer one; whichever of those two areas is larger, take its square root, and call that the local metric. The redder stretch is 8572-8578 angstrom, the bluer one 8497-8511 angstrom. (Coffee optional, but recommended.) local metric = 4.3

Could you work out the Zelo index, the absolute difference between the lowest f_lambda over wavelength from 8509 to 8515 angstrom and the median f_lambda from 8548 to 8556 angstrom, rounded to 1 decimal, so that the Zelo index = 1.1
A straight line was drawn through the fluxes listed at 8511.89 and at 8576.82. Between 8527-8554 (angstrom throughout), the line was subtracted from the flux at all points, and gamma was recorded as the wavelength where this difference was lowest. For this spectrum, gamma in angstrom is 8541.34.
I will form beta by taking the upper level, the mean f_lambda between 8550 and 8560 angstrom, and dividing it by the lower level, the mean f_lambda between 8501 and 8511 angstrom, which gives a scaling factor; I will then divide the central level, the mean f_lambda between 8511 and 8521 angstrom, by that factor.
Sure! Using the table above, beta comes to 23.6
